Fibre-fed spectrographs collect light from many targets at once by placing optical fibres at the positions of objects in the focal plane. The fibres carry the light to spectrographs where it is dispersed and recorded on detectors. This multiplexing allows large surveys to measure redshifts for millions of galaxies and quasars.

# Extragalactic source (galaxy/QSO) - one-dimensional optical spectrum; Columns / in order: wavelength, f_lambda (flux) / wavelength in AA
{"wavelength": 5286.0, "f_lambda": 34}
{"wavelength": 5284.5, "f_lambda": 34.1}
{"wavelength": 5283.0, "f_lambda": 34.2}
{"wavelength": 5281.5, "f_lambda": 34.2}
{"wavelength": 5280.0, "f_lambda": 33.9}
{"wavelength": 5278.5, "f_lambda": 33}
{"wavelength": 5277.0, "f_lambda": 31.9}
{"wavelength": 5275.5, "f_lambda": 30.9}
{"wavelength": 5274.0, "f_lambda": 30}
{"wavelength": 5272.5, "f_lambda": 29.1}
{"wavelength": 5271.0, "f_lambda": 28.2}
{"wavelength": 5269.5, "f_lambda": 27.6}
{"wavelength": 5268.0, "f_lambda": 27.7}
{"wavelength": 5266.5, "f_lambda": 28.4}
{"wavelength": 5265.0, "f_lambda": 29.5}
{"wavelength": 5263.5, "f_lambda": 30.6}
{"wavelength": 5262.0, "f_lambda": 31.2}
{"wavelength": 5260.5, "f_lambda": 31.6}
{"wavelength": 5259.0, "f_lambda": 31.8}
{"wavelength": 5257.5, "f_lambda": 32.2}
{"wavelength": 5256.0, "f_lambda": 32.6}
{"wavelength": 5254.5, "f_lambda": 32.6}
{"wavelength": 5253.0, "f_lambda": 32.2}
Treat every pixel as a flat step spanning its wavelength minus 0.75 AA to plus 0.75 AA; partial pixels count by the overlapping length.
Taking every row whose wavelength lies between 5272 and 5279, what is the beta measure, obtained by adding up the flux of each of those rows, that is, 155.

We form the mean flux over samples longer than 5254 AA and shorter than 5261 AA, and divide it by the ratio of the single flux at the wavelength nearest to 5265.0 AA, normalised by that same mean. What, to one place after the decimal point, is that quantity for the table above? 35.1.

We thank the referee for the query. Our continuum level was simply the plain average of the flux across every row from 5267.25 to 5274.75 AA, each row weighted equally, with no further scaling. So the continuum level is 28.5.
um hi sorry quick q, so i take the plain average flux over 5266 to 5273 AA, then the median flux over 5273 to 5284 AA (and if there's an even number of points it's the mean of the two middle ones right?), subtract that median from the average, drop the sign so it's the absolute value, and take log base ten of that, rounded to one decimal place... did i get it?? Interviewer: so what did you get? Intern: 0.7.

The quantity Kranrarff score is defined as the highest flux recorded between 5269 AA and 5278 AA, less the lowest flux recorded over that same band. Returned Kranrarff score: 4.3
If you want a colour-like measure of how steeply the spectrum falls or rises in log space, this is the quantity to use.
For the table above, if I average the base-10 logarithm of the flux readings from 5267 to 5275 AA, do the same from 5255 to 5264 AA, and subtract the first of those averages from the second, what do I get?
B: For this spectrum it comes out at 0.05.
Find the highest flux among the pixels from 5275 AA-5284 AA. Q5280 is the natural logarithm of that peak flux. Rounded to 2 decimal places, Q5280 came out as 3.53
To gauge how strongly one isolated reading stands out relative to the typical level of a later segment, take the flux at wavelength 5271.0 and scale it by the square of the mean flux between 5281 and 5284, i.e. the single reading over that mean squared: 0.024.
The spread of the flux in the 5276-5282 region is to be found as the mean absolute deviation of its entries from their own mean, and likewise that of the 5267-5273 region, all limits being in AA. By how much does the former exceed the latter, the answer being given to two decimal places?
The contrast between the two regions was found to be 0.30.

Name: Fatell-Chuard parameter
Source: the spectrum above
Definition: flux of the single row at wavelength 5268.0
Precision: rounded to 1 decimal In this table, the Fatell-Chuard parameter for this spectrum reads 27.7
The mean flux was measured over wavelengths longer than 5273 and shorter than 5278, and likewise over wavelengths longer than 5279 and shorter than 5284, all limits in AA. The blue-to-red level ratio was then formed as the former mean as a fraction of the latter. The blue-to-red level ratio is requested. 0.91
